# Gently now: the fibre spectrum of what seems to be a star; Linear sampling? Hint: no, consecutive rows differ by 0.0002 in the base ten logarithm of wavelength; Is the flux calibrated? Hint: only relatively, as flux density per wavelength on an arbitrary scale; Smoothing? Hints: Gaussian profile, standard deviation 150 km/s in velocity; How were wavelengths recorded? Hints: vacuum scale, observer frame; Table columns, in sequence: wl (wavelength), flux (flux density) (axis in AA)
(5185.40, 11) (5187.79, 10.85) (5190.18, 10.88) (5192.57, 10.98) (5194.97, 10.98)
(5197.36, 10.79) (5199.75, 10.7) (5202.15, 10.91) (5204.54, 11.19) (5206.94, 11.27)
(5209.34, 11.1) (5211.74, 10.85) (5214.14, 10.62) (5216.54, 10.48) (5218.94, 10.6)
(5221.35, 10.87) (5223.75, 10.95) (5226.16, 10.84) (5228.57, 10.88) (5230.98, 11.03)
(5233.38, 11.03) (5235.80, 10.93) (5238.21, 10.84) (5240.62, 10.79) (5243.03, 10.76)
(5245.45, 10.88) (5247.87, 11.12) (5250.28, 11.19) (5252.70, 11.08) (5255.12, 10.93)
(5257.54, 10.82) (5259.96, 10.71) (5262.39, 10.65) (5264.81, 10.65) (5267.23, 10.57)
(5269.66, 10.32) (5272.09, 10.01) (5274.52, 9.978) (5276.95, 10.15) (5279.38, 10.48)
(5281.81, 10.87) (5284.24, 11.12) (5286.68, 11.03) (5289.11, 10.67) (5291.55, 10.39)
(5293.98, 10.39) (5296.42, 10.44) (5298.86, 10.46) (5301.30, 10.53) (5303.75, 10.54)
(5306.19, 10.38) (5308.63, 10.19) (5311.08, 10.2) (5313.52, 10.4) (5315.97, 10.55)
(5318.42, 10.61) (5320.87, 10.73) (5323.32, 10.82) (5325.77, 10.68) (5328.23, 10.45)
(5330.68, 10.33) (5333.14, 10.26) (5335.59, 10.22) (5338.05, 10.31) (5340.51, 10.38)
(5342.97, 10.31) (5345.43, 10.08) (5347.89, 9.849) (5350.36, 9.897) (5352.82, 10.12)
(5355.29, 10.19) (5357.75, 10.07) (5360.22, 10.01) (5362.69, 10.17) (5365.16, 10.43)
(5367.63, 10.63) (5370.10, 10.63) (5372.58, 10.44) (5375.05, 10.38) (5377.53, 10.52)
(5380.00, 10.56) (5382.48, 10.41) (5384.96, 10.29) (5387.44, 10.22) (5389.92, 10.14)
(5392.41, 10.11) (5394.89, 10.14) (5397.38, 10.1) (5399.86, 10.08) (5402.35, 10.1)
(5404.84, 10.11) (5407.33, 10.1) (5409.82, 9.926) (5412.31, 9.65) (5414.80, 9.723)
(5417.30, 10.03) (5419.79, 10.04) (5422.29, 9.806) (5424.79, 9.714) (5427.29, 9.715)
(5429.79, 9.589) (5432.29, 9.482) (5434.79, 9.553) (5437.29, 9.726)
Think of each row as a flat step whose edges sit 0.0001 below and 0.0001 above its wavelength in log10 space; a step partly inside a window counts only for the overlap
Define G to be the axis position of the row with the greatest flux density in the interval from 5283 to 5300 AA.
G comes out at 5284.24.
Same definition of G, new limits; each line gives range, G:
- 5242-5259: 5250.28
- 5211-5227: 5223.75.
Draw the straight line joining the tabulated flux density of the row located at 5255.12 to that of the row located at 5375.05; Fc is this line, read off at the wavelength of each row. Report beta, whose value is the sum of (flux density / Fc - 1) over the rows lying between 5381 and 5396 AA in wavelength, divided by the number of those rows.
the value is -0.010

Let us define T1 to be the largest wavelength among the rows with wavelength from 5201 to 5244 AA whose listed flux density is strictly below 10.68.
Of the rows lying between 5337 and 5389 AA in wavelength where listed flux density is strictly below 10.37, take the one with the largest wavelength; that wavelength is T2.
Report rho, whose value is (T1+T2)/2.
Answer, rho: 5303.2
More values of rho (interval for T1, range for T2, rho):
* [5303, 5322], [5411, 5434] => 5375.4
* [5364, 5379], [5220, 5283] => 5327.2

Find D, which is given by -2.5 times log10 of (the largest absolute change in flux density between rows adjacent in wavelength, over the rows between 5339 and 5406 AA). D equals 1.46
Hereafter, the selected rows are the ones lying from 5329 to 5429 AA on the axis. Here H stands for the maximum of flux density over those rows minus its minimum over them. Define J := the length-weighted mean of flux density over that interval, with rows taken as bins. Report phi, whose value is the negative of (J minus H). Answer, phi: -9.17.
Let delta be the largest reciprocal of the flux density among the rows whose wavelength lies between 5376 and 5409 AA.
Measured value 0.099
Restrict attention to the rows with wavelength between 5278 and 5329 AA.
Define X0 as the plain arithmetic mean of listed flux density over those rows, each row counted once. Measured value 10.6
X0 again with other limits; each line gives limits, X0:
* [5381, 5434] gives 10.0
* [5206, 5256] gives 10.9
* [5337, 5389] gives 10.3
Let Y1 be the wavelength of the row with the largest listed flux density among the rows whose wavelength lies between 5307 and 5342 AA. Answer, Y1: 5323.32 AA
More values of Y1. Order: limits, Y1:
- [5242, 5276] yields 5250.28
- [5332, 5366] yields 5365.16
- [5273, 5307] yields 5284.24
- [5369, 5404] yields 5370.10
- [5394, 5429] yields 5394.89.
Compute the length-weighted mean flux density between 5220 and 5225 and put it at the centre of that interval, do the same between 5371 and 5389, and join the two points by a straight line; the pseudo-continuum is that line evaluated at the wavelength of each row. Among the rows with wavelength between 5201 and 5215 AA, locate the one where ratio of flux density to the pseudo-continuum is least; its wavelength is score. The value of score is 5214.14 AA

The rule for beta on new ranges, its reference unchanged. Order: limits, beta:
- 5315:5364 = -0.023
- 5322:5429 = -0.018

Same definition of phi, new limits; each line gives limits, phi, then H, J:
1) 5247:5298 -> -9.43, 1.21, 10.64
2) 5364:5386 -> -10.14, 0.34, 10.48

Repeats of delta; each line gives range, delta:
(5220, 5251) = 0.093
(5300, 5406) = 0.102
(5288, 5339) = 0.098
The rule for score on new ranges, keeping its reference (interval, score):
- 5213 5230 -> 5216.54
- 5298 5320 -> 5308.63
